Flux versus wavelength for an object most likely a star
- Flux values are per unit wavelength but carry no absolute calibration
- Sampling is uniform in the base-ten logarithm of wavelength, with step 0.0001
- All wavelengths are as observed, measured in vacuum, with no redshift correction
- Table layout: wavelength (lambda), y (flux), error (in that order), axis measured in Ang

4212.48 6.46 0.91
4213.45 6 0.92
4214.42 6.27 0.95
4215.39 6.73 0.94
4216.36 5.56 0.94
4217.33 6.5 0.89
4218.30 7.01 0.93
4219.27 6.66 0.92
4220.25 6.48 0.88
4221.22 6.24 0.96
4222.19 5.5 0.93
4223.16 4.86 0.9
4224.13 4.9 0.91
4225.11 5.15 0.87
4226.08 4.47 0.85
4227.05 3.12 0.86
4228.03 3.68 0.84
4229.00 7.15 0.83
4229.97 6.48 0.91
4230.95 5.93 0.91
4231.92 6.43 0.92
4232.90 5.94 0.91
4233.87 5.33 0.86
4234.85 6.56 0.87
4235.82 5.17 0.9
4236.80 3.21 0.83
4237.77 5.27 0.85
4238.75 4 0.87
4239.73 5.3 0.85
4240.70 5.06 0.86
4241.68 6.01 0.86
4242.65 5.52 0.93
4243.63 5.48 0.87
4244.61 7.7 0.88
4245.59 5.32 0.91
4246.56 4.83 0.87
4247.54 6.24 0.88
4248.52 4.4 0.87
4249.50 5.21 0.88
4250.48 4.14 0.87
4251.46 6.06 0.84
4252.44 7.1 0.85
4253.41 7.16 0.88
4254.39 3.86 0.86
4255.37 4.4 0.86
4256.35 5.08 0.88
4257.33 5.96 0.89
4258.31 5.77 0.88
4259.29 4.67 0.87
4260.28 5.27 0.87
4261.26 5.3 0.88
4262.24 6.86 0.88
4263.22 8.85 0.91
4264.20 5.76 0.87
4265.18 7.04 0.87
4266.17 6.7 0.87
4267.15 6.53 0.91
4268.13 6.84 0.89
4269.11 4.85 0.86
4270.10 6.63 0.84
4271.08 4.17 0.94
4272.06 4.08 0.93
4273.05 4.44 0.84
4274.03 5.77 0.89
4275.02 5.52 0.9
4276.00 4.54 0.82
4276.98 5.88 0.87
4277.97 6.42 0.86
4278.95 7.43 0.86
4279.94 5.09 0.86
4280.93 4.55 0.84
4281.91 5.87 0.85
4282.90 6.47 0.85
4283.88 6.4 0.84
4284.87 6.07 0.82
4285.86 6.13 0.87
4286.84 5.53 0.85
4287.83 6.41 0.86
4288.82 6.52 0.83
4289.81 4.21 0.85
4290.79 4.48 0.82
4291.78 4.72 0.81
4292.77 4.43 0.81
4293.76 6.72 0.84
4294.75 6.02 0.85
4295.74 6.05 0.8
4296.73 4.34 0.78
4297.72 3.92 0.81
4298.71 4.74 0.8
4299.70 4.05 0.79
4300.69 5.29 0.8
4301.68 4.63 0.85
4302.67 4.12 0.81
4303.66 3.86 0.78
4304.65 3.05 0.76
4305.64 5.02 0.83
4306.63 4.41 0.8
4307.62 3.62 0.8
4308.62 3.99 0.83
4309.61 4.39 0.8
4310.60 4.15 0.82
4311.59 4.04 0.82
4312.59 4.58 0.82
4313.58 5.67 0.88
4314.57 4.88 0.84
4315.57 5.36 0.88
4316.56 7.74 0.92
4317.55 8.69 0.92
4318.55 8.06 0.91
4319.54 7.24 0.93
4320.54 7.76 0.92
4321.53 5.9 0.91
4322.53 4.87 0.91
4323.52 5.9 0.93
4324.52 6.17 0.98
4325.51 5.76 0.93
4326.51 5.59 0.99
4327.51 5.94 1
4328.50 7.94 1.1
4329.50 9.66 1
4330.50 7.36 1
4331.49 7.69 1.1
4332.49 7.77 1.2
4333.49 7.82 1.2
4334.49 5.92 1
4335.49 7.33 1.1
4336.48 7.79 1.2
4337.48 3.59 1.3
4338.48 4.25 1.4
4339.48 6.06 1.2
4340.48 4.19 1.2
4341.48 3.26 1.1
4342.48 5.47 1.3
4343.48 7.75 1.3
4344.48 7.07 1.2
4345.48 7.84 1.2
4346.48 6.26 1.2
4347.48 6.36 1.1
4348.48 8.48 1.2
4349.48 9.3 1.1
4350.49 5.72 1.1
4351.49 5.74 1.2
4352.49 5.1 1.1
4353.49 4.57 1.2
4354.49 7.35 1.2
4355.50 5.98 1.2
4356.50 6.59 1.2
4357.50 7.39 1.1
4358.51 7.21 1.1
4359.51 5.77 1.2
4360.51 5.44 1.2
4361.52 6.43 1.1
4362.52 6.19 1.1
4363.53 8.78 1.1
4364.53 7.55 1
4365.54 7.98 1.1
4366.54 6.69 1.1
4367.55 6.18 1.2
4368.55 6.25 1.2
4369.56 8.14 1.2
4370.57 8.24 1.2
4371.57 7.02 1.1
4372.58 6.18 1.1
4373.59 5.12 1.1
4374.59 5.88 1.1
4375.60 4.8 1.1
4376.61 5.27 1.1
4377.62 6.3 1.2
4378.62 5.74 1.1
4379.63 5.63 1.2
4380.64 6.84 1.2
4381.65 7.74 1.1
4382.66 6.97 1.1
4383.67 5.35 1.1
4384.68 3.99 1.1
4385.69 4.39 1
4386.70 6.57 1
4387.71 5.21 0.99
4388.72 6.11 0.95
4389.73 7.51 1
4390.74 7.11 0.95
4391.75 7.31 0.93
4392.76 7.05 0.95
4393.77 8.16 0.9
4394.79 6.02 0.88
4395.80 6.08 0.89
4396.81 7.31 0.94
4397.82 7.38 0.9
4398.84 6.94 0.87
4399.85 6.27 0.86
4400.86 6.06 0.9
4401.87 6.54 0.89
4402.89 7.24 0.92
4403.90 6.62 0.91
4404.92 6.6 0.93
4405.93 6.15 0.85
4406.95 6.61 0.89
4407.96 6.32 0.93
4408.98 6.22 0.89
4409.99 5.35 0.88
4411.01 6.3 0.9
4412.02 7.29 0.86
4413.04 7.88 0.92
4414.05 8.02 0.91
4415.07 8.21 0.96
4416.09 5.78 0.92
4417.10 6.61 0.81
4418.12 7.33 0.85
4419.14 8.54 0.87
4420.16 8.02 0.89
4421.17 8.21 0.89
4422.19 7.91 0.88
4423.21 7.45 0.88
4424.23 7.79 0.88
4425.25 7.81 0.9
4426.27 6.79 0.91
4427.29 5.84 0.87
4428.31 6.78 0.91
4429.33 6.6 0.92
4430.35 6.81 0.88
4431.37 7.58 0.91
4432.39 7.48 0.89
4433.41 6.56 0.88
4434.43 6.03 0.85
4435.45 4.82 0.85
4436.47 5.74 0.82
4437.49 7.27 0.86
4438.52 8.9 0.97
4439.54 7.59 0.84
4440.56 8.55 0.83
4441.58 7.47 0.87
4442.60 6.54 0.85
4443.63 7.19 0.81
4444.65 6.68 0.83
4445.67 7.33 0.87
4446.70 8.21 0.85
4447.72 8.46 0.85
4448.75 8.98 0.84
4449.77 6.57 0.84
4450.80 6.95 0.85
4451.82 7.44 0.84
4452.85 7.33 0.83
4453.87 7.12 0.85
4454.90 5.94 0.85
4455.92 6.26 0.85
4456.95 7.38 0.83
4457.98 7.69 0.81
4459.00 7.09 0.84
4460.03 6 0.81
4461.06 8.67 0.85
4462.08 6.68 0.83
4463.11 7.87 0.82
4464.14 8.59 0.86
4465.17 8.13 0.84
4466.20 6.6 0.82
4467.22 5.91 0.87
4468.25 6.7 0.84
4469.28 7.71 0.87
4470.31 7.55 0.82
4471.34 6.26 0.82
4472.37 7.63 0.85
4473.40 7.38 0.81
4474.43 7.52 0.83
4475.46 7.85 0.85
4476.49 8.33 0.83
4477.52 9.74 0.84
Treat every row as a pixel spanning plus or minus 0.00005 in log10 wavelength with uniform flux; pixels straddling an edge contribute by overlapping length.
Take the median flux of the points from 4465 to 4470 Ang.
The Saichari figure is 6.7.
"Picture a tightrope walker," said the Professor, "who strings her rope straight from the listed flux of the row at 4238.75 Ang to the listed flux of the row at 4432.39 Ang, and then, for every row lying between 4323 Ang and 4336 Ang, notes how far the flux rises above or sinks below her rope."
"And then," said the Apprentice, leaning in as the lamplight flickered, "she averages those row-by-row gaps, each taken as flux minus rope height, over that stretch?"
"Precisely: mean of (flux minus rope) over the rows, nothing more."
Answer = 1.4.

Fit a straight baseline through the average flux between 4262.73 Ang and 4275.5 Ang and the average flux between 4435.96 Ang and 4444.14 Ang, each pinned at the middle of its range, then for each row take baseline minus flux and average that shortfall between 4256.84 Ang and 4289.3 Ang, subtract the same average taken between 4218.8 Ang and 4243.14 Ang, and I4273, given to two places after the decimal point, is -0.15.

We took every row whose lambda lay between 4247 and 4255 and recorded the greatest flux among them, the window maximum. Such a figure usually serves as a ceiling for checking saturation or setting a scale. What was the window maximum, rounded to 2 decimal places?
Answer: 7.16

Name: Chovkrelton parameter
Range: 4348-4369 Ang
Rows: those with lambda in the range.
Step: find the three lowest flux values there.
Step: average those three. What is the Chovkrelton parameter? 5.0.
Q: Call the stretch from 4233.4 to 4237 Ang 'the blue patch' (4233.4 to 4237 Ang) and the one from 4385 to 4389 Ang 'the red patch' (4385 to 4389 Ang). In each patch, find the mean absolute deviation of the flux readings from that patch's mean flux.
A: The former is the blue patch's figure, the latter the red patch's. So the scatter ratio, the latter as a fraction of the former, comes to 0.83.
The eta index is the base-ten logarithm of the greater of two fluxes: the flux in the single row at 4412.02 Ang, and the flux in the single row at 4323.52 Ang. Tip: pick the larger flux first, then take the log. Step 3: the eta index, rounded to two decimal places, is 0.86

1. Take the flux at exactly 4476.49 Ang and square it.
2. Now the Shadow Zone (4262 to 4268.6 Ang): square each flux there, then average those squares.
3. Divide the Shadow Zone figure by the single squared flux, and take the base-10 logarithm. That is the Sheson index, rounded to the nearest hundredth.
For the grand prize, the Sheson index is -0.15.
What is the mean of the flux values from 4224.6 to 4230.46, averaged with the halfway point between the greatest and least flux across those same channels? 5.1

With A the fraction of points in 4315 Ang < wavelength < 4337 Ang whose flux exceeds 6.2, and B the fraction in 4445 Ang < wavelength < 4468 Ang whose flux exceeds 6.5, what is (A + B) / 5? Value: 0.28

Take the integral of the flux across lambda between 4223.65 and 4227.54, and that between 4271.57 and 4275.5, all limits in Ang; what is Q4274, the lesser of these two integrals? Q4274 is 17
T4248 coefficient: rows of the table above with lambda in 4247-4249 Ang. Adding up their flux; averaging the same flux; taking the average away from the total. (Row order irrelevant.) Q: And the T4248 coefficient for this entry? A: 5.3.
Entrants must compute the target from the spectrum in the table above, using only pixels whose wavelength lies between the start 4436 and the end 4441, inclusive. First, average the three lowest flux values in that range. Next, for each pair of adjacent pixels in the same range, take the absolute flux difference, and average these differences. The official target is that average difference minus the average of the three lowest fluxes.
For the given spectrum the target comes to -5.5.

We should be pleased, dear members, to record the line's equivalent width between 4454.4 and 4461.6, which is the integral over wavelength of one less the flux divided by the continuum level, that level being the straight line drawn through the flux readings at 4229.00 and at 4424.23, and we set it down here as 0.8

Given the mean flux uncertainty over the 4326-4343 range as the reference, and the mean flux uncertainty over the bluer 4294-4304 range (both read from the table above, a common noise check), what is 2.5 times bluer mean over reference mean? 1.8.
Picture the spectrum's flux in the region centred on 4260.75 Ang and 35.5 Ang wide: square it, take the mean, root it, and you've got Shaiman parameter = 5.80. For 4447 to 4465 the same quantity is 7.41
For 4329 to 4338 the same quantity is 7.38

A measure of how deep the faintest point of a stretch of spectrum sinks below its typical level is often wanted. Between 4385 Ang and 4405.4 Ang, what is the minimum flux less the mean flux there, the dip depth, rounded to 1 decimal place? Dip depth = -2.2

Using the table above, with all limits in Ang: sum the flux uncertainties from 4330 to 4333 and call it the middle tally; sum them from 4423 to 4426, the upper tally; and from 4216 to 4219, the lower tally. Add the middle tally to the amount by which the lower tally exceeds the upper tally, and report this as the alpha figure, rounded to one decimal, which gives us 3.4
